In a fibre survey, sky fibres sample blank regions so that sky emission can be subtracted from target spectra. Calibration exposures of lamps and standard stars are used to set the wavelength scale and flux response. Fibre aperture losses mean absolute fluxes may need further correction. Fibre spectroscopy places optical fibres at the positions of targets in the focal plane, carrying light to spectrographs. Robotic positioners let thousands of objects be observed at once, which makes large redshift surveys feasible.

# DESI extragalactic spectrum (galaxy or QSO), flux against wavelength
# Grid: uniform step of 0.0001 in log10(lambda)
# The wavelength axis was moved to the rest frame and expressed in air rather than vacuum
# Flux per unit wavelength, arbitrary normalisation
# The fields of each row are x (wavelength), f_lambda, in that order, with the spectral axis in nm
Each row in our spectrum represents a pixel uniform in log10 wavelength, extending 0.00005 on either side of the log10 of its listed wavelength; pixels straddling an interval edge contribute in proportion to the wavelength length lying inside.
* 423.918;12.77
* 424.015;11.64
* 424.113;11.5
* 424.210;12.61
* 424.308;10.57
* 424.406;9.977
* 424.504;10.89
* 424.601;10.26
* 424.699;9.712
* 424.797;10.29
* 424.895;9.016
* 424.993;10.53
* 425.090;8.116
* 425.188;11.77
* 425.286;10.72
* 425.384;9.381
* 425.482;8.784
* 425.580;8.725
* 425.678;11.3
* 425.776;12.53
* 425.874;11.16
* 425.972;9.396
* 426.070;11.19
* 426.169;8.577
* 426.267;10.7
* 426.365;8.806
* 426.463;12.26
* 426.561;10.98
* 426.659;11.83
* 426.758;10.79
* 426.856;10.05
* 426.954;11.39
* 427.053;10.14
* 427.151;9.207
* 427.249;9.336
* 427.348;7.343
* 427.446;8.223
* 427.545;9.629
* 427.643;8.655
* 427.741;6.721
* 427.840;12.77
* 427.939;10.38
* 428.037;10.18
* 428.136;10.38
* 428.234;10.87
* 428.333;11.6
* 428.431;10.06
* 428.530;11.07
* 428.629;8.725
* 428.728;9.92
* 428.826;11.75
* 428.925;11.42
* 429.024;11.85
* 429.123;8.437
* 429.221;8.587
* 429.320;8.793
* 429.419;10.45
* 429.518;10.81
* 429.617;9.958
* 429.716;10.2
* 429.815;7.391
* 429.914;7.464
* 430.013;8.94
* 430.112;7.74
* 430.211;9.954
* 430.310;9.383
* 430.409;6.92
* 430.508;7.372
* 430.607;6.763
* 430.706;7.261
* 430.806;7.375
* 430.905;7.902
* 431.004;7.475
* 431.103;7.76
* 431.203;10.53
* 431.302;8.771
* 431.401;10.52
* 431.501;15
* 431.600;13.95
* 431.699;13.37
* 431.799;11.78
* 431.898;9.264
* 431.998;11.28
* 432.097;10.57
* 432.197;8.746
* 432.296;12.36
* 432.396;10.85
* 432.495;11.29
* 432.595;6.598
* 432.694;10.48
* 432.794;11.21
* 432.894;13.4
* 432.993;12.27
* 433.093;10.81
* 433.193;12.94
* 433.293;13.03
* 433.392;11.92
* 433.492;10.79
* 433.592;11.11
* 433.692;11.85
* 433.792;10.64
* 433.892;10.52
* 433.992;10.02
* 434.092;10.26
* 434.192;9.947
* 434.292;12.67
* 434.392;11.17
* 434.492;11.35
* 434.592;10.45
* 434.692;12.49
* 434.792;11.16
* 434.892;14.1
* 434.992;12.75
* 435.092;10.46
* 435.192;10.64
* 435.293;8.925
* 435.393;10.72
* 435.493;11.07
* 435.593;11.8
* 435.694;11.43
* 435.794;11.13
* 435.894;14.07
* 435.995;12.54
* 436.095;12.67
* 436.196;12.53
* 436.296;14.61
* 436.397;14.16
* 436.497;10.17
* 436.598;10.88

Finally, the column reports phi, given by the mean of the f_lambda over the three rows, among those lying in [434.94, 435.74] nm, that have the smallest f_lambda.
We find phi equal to 10.0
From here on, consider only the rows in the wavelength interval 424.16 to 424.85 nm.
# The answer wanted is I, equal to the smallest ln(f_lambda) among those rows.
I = 2.27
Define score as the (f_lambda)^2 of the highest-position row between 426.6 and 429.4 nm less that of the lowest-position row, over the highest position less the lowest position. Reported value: -24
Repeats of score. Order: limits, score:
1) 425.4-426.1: 82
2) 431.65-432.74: -69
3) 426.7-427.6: -30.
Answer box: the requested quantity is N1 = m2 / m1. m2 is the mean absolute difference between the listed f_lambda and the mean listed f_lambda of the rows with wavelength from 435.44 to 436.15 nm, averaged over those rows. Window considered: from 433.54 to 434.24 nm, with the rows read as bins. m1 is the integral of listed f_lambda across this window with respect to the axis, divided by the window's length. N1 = 0.080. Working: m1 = 10.6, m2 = 0.85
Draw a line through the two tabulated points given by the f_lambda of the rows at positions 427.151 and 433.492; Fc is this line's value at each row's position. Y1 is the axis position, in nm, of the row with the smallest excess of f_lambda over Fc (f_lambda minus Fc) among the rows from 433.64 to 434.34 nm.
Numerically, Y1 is 434.192 nm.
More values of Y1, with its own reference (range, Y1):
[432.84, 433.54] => 433.492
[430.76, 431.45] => 430.806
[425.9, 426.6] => 426.169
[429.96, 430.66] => 430.607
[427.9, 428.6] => 428.431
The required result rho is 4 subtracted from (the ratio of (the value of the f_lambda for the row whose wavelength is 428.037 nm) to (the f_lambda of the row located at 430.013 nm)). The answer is -2.86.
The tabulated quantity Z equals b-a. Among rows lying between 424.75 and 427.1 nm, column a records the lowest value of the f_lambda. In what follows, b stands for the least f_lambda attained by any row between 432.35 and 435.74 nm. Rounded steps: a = 8.116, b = 6.598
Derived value -1.5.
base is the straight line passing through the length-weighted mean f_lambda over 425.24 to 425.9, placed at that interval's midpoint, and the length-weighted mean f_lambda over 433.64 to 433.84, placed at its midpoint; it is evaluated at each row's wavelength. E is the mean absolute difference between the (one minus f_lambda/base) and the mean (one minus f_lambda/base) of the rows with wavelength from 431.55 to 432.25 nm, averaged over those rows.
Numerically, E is 0.138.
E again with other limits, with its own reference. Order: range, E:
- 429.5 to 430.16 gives 0.112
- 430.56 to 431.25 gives 0.070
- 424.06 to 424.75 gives 0.075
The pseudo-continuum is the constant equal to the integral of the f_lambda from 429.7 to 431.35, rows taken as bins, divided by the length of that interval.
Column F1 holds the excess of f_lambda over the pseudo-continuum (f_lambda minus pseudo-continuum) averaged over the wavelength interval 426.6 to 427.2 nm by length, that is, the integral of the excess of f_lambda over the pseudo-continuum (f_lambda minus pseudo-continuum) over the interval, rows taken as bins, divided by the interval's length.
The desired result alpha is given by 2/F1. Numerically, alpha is 0.82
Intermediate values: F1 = 2.43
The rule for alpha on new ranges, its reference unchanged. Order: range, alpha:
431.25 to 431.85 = 0.49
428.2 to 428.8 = 0.88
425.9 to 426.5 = 1.00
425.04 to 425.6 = 1.35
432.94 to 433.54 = 0.52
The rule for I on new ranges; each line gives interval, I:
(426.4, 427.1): 2.31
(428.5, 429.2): 2.13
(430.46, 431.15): 1.91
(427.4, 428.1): 1.91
